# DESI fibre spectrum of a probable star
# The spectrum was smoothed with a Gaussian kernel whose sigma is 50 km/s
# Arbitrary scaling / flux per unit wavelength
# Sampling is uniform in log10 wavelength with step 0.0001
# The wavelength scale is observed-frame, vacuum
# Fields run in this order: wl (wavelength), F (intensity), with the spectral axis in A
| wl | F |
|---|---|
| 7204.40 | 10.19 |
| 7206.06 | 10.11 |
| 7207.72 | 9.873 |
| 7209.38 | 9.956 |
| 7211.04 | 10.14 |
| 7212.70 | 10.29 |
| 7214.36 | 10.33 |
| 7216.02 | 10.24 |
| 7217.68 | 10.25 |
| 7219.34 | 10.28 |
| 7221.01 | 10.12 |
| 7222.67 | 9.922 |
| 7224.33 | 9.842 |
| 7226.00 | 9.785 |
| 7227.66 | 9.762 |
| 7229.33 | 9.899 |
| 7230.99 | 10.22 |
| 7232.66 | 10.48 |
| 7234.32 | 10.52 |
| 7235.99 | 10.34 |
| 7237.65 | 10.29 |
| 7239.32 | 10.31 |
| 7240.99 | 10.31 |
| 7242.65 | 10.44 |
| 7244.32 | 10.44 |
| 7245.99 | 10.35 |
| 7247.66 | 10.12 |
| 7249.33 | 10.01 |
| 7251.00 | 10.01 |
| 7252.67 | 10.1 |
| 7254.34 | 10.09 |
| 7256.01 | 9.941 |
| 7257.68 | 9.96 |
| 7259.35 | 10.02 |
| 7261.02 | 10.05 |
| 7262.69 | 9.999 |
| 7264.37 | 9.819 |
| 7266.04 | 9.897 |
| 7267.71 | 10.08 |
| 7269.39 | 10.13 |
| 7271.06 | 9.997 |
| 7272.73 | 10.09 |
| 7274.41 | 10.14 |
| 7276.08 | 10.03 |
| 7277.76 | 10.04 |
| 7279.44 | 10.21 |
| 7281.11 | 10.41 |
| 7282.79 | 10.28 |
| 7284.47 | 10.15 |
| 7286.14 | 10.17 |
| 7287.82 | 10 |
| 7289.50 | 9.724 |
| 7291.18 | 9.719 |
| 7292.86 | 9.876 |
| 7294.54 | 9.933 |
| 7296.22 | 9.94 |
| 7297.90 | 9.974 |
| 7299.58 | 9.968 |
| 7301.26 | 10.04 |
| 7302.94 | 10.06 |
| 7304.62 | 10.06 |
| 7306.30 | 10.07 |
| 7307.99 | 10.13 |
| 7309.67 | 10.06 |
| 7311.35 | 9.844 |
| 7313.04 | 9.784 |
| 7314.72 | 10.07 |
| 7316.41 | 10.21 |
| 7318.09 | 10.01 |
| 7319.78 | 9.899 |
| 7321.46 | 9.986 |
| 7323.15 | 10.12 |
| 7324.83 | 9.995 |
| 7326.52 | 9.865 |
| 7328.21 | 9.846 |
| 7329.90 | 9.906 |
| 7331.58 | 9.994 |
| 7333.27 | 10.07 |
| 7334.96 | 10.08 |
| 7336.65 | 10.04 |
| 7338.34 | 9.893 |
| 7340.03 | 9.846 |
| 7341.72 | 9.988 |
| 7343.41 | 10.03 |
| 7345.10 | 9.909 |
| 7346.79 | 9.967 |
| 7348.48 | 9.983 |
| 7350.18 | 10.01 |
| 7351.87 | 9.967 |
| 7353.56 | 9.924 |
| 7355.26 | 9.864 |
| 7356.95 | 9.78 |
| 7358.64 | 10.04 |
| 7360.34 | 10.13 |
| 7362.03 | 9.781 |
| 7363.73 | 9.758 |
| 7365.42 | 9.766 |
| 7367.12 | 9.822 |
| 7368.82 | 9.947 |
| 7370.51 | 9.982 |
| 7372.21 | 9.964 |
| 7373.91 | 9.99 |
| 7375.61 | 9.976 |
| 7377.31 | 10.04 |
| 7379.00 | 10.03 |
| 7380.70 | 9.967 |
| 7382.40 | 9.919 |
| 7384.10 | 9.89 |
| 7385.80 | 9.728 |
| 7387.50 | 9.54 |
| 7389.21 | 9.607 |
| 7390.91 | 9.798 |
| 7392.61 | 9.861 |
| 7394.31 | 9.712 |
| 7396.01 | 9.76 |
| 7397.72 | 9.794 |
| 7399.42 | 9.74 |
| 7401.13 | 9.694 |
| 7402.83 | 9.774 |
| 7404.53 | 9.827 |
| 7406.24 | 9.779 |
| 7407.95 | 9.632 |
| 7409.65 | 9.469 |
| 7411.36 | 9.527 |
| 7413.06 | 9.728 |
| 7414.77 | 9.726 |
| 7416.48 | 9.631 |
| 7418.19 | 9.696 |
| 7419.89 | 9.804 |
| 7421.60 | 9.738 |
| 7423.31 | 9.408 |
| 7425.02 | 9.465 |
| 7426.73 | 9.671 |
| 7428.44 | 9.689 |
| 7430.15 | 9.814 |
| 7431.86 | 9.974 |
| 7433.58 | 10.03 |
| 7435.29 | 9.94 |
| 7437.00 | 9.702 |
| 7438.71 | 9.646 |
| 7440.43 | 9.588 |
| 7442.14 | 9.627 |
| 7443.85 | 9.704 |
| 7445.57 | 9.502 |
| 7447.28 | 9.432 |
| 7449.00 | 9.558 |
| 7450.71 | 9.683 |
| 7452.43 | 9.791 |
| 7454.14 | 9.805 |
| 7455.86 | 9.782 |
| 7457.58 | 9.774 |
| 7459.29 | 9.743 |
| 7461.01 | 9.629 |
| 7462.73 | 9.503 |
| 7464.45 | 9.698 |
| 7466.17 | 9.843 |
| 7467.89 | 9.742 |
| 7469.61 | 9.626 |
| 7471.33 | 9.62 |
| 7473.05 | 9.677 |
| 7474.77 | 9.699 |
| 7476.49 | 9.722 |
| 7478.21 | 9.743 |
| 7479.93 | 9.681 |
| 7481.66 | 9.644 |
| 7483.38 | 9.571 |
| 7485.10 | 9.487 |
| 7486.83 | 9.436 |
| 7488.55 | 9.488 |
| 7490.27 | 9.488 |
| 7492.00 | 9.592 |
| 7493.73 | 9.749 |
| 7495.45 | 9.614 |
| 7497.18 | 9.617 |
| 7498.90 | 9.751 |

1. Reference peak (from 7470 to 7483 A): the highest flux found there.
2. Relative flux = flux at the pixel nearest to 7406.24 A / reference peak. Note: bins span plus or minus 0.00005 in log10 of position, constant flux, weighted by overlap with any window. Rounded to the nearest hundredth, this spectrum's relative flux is 1.00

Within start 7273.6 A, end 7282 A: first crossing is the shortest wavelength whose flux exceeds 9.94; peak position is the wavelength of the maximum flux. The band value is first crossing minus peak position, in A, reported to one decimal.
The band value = -6.7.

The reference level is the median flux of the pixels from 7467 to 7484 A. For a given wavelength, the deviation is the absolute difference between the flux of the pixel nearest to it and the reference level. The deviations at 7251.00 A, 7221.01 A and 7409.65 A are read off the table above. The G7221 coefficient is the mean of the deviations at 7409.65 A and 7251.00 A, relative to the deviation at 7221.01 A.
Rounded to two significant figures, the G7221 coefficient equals 0.61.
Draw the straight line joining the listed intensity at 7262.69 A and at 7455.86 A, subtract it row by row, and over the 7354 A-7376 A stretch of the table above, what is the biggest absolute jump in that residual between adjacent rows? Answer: 0.35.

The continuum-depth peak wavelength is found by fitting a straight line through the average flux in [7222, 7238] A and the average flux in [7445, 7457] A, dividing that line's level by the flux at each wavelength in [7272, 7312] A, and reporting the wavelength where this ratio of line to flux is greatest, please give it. 7291.18 A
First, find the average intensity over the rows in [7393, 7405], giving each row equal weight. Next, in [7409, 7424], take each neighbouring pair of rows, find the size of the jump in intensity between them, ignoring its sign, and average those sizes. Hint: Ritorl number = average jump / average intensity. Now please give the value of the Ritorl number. 0.012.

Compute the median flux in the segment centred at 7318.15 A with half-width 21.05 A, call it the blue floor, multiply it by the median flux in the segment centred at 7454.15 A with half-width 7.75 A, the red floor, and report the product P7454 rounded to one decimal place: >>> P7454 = 97.5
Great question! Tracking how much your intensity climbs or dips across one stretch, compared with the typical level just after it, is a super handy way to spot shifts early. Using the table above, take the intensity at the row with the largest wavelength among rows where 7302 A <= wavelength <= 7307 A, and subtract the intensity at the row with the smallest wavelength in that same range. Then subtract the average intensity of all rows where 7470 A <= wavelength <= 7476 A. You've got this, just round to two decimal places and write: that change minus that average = -9.66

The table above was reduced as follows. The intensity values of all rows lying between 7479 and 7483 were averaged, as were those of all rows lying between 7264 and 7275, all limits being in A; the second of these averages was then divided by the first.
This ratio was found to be 1.04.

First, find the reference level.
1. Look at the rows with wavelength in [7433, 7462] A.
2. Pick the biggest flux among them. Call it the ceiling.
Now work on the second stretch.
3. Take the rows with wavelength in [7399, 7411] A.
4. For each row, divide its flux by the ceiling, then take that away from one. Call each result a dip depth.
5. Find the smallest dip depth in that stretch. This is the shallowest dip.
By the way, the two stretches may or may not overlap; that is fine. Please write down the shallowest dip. 0.020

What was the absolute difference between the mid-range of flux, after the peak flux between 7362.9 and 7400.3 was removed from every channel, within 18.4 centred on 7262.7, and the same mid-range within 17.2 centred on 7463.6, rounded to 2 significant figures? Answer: 0.30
